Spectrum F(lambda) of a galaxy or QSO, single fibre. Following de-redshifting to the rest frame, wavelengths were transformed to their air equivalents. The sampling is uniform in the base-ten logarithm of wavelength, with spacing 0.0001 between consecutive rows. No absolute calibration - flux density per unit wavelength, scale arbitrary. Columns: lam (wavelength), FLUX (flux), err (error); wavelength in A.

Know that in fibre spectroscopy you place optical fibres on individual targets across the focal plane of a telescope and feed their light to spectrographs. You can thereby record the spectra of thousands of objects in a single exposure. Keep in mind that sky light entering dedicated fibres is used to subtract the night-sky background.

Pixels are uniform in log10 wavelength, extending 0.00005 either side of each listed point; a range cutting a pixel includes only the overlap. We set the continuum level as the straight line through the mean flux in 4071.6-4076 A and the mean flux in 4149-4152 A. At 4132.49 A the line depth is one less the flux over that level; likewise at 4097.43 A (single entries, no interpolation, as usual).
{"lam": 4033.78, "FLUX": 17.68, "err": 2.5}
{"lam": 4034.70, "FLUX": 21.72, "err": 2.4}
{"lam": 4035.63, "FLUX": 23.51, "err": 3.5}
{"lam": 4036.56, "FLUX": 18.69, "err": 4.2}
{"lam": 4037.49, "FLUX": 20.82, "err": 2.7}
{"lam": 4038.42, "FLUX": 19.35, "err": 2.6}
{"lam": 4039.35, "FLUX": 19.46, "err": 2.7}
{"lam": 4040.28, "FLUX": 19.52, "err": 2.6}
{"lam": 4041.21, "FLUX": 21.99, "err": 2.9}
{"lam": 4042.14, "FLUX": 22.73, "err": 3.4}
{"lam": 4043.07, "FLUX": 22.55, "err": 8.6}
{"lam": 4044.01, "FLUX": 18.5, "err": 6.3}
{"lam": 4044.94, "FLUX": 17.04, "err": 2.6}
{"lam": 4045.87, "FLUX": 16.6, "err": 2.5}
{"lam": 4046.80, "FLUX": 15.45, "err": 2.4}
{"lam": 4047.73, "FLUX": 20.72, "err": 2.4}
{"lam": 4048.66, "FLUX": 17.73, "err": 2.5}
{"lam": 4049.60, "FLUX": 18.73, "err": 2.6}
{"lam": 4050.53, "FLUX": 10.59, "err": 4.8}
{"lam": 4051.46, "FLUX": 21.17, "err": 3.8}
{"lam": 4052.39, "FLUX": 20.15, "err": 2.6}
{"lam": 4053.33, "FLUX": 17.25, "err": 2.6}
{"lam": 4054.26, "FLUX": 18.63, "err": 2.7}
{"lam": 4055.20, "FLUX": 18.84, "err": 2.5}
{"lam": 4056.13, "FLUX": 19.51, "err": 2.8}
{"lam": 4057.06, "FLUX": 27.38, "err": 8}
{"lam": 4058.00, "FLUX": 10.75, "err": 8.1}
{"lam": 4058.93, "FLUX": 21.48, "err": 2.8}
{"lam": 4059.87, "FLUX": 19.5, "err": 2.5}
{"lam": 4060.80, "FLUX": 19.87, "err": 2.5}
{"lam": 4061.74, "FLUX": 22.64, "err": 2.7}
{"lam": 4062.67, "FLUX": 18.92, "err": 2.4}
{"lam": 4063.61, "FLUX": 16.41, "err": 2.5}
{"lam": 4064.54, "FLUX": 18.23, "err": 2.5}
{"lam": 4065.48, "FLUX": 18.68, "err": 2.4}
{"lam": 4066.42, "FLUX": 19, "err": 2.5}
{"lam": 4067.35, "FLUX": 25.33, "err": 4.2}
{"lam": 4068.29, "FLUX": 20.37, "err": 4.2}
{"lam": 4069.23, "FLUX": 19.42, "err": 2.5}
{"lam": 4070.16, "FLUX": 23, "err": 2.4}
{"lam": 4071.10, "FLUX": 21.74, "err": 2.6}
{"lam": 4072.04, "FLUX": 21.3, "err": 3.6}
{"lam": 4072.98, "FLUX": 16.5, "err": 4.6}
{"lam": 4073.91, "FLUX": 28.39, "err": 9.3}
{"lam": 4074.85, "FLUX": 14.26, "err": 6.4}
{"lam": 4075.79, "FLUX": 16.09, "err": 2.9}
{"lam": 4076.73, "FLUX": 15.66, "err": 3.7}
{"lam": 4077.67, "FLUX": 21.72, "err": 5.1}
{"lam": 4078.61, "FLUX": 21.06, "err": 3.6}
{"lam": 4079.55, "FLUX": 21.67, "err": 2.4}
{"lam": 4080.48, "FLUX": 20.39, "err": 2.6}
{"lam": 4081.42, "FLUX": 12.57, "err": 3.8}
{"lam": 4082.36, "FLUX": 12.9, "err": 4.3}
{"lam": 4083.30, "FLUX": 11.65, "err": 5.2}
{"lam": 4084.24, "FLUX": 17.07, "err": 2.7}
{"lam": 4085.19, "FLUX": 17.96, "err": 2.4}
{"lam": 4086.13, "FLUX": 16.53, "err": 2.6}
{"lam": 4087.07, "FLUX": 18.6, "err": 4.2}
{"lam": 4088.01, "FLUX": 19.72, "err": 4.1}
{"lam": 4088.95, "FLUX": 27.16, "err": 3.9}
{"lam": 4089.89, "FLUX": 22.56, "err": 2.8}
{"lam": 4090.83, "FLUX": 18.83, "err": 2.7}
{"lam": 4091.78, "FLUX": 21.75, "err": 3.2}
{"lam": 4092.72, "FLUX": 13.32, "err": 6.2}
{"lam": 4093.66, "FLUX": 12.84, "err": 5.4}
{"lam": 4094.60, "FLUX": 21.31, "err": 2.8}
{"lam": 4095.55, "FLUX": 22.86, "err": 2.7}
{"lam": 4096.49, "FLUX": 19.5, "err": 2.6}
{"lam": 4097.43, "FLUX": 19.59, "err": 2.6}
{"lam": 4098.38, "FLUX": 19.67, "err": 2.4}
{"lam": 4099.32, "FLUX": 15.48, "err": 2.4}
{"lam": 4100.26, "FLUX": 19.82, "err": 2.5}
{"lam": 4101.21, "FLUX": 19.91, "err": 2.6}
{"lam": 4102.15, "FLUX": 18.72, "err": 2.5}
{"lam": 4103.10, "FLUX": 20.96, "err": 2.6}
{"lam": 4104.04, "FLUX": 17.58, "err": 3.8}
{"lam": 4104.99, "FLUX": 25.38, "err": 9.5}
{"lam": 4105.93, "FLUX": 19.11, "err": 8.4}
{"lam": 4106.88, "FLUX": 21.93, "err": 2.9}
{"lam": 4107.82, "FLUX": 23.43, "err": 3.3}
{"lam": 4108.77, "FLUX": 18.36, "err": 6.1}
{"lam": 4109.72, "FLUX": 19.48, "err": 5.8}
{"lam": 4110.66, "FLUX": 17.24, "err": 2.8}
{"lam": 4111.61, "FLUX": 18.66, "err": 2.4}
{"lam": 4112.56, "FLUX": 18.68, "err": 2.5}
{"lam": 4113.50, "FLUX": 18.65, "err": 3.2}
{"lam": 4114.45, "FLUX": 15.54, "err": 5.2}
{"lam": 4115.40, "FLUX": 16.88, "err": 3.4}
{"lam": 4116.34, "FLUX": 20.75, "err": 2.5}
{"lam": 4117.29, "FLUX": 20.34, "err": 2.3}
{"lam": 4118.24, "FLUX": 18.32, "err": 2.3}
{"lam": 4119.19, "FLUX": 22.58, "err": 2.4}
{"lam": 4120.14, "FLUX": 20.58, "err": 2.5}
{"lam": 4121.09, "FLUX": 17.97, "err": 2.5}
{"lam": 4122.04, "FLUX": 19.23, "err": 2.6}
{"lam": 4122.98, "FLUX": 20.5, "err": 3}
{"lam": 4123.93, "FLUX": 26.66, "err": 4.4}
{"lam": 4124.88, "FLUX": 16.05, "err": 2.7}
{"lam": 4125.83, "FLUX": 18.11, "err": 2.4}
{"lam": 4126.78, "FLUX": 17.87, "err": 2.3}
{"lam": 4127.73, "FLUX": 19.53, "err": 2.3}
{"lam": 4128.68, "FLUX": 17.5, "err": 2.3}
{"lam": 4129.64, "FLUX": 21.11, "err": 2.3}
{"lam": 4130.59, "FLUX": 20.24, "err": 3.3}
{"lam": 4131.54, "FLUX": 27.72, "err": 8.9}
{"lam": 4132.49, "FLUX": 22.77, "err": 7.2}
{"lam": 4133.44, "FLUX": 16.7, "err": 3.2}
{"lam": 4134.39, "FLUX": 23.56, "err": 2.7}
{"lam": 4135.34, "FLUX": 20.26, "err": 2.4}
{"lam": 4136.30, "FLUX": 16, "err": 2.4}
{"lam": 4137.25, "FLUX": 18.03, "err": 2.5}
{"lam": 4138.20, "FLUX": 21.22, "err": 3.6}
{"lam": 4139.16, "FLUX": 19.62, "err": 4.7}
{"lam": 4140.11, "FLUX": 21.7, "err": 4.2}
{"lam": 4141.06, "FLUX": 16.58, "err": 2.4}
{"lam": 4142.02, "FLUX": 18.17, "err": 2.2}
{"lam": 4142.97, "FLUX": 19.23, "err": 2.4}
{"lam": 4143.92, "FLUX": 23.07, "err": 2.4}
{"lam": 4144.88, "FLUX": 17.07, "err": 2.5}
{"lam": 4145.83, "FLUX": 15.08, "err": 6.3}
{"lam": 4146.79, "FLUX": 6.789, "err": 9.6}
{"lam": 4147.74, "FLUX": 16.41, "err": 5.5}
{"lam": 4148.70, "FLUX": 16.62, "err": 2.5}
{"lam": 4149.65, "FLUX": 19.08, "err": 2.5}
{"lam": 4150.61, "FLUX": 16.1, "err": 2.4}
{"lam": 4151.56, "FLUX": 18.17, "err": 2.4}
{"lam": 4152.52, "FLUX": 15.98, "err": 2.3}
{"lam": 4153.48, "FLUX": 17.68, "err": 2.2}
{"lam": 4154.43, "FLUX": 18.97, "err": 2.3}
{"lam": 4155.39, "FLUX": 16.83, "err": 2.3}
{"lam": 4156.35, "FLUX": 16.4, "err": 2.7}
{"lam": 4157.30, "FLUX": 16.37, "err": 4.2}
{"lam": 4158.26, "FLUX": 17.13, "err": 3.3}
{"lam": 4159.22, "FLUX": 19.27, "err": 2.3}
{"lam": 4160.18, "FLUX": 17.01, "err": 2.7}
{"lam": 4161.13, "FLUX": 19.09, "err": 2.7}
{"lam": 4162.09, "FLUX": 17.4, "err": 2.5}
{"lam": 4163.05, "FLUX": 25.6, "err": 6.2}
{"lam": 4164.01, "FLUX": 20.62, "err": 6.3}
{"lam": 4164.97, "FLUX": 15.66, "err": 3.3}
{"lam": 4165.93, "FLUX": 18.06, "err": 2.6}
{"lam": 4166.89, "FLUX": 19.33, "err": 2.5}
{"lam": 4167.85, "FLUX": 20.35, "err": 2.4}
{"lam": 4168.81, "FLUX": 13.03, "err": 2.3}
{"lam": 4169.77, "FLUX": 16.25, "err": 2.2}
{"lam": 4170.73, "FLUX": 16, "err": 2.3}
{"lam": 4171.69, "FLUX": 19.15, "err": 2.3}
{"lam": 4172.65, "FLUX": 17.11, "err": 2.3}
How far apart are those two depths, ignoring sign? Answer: 0.22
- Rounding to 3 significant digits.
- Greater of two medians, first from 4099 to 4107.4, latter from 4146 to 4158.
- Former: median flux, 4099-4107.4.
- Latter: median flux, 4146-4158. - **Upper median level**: 19.8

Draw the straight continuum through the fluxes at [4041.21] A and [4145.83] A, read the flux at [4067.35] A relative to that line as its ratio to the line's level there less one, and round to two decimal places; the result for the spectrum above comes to 0.25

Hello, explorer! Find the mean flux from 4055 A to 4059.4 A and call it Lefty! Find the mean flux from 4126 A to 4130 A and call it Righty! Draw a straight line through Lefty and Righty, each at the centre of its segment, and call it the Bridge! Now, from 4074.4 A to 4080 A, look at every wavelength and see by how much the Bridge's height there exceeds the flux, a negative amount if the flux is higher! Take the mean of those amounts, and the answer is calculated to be 1.0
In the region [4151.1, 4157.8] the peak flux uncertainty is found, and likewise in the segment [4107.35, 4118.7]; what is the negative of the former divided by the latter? -0.7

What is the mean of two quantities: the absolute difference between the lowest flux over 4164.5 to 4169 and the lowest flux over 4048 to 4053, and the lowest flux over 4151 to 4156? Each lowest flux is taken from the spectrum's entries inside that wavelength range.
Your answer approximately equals 9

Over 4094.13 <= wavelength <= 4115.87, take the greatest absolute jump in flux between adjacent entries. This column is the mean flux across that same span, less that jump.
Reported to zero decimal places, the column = 12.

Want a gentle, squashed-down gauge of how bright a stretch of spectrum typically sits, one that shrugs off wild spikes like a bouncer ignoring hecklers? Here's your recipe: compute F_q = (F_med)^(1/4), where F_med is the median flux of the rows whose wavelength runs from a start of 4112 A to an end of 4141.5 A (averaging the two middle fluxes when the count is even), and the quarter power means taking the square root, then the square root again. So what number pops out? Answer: 2.10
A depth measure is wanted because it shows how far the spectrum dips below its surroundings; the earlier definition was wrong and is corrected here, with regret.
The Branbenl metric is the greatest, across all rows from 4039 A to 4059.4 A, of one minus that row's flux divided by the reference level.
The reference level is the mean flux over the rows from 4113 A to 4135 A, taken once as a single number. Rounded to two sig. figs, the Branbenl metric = 0.47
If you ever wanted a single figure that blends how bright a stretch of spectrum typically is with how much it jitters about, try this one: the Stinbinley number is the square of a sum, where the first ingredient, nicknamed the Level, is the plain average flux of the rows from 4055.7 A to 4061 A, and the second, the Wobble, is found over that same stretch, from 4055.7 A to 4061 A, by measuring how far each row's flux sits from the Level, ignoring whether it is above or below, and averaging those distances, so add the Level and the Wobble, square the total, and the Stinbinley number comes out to 525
